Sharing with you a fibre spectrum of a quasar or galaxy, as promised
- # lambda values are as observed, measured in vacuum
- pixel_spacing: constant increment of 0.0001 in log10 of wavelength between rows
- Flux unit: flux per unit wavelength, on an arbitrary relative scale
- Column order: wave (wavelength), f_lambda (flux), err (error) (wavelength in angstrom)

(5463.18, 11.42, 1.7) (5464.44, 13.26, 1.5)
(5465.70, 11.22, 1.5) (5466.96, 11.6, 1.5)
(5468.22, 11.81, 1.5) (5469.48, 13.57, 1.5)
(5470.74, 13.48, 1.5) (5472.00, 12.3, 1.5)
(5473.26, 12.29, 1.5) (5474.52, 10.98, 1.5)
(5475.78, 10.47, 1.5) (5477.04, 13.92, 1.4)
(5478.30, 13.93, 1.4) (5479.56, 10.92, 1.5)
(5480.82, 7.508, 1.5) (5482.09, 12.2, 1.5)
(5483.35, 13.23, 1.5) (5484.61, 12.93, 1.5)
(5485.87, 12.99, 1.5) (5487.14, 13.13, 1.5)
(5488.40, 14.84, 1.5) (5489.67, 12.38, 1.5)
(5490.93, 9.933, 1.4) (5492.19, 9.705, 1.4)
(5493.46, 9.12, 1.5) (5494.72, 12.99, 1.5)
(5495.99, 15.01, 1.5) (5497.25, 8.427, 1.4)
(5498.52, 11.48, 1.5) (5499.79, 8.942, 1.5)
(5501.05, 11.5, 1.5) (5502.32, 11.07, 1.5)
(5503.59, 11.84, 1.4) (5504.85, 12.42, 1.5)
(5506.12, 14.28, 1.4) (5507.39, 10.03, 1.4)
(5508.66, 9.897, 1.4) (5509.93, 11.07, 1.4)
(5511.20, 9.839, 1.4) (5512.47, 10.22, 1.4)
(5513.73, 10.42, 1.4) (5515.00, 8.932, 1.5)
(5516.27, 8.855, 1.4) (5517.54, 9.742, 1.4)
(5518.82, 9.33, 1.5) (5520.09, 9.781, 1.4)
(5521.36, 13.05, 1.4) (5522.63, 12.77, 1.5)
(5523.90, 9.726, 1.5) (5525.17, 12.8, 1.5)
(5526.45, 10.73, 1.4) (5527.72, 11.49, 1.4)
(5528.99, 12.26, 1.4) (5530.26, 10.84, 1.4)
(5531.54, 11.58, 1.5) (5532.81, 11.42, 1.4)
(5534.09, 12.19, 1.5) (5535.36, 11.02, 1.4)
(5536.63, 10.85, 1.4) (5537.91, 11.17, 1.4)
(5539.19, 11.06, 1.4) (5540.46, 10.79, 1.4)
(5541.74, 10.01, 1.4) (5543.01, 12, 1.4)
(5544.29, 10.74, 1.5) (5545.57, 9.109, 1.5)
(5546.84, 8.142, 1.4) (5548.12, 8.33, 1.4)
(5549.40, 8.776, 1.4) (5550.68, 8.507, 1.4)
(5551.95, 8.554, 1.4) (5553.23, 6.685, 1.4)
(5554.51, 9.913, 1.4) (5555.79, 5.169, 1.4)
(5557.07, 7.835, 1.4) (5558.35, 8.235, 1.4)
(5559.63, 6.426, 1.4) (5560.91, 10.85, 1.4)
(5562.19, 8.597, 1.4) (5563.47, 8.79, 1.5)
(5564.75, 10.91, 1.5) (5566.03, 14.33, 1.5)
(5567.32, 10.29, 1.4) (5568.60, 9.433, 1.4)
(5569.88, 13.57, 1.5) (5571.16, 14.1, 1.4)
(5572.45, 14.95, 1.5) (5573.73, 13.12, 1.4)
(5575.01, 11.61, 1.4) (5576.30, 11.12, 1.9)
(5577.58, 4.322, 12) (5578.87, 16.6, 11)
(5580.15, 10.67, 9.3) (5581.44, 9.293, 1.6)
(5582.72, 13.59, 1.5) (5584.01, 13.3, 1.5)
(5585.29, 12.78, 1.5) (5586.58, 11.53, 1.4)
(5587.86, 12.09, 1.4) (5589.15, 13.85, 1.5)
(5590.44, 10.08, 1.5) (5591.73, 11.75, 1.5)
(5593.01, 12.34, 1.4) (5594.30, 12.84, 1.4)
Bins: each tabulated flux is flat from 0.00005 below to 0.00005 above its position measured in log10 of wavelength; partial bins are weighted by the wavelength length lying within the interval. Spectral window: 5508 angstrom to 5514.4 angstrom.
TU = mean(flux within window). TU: 10.3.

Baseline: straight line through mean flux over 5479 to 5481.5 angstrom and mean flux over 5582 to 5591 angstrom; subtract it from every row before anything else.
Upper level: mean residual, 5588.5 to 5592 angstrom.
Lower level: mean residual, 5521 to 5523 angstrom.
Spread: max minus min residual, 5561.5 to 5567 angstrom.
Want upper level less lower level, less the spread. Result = -8.7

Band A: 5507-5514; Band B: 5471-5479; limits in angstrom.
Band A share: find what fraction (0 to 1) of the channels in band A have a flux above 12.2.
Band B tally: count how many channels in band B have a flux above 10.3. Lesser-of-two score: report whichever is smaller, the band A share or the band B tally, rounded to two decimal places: 0.00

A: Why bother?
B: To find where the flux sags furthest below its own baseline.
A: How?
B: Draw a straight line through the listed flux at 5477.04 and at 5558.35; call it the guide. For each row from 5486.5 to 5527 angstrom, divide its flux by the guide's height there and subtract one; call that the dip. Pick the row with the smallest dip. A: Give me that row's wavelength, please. 5497.25 angstrom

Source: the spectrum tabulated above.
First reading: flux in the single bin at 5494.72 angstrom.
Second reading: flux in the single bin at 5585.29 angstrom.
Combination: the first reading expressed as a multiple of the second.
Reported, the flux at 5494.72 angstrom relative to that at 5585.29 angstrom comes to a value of 1.02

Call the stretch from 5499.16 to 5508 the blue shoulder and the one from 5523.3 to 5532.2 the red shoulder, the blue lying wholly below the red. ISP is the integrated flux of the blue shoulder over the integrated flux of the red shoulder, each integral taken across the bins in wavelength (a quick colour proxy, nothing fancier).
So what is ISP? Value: 1.00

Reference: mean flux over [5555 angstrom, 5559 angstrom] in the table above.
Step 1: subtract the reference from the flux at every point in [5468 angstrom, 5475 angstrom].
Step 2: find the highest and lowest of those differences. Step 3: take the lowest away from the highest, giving 3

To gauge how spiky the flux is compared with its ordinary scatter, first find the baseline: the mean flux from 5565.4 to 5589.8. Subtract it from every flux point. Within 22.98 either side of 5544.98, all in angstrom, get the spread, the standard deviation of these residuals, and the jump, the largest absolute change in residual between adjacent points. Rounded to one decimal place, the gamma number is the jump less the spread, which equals 2.8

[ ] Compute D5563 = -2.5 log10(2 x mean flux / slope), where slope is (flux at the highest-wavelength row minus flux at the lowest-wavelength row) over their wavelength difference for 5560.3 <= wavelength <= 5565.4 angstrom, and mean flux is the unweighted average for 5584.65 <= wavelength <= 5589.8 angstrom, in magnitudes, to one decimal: -8.0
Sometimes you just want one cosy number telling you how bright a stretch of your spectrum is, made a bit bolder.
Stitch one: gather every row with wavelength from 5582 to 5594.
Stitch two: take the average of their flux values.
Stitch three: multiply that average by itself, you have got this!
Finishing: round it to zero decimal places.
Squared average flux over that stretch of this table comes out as 153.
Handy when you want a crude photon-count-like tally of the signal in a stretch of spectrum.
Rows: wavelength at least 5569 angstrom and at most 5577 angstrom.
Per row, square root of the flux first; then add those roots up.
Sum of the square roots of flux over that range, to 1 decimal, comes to 21.7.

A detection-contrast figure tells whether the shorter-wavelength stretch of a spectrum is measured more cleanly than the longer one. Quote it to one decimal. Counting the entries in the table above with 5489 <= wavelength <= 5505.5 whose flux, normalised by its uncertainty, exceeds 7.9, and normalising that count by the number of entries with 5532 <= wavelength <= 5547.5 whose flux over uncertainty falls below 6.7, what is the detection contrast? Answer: 2.5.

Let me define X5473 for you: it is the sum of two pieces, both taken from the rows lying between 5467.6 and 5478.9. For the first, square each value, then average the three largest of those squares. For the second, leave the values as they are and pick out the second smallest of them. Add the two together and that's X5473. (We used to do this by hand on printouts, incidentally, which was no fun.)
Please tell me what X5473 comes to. 202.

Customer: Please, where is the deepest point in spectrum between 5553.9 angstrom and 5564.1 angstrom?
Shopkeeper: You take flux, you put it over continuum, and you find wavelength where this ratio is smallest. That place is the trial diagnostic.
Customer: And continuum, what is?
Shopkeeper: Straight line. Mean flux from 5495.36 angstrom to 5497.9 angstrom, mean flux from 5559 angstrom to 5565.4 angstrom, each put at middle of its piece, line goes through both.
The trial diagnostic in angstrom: 5555.79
